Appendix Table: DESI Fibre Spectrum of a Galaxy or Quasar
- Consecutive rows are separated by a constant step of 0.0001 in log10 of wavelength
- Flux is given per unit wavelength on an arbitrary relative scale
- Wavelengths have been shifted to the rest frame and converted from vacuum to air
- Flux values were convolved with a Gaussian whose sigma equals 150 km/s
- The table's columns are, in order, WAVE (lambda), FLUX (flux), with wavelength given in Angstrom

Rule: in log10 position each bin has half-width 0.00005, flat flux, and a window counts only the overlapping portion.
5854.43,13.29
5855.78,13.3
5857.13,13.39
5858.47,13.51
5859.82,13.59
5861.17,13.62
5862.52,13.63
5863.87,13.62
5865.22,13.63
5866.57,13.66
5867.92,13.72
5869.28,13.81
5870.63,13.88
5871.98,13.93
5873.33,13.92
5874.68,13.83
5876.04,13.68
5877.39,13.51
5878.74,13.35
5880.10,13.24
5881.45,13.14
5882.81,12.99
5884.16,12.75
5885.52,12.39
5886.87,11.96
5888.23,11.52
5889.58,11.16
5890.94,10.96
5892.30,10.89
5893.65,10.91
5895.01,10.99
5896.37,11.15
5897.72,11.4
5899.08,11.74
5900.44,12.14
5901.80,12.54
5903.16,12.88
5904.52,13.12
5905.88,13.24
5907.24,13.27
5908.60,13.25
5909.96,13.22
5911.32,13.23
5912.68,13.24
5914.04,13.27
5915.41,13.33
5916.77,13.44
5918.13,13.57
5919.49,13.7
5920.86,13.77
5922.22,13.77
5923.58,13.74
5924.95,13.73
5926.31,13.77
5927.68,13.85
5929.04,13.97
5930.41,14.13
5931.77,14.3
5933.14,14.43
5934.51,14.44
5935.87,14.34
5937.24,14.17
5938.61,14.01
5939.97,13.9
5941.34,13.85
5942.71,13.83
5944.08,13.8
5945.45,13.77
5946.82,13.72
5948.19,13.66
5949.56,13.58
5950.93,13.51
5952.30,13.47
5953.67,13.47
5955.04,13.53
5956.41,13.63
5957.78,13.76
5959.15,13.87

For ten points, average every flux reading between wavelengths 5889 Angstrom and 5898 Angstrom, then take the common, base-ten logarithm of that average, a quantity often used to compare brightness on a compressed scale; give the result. 1.04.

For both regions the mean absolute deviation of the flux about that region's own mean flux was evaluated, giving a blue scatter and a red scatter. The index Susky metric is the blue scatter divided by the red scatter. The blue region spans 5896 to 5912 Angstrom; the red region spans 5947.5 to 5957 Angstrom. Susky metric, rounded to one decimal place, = 10.7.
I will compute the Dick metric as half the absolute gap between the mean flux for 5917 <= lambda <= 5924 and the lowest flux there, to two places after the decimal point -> 0.07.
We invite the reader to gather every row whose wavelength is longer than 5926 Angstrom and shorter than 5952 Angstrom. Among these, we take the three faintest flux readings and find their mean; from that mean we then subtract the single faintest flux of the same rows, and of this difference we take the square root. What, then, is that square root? 0.27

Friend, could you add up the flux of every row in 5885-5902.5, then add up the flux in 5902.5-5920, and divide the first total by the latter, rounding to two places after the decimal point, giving 0.87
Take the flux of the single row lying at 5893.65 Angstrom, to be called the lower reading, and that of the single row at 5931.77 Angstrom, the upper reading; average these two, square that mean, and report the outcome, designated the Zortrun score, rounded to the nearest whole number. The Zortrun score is 159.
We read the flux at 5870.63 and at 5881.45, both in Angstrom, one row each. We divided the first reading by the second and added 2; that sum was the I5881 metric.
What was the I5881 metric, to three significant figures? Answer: 3.06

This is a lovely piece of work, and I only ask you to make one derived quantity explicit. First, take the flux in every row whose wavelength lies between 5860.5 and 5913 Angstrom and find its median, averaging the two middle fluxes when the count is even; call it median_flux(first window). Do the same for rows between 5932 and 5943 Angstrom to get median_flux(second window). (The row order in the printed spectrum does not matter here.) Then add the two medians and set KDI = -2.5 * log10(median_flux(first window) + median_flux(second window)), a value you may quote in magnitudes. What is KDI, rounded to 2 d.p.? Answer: -3.59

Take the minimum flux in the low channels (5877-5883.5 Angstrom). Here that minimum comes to 12.99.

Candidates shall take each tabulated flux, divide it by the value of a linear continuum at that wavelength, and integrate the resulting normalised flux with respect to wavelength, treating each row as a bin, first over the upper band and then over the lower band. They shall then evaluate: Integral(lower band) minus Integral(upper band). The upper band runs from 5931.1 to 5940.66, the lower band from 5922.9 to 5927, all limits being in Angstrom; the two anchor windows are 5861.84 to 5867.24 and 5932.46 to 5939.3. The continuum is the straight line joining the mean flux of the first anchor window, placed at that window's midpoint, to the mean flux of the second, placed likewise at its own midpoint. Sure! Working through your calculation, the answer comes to -5.6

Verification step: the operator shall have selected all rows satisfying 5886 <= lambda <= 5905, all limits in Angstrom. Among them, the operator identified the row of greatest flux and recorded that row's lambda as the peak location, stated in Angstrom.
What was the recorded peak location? 5904.52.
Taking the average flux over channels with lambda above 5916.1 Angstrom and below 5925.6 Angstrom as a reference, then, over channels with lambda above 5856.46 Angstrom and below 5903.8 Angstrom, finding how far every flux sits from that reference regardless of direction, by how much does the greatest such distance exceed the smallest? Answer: 2.8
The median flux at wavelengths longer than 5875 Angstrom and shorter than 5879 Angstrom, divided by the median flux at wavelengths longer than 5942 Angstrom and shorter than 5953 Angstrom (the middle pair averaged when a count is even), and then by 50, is 0.020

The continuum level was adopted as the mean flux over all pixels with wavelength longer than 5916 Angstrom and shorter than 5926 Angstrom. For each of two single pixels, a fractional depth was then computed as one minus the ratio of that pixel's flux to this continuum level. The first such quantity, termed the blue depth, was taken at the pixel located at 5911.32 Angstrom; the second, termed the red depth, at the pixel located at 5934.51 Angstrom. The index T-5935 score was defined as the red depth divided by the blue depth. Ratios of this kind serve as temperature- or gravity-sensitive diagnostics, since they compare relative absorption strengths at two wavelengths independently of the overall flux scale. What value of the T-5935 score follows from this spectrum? -1.7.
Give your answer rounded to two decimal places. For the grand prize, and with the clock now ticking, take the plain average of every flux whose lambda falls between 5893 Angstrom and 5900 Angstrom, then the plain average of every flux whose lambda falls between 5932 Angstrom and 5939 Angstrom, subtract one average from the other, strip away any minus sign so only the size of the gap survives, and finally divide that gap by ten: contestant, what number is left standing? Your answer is 0.30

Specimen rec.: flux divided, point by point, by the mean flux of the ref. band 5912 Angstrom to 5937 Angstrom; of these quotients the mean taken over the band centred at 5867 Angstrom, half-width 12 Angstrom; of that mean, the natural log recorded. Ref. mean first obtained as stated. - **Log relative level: -0.013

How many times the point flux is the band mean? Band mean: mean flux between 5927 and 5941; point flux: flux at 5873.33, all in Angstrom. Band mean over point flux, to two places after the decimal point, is 1.02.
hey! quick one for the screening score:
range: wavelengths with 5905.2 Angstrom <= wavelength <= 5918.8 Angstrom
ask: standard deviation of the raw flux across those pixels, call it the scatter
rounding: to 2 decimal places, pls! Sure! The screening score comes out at 0.11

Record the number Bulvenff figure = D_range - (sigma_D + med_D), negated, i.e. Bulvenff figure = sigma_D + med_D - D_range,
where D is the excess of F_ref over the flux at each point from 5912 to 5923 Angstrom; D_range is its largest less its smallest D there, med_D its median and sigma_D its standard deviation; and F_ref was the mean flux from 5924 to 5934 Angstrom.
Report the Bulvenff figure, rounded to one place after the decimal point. 0.2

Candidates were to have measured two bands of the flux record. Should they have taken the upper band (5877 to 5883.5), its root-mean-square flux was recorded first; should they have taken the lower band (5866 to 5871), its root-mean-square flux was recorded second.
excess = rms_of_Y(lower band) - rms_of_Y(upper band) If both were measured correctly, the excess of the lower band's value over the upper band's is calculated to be 0.5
